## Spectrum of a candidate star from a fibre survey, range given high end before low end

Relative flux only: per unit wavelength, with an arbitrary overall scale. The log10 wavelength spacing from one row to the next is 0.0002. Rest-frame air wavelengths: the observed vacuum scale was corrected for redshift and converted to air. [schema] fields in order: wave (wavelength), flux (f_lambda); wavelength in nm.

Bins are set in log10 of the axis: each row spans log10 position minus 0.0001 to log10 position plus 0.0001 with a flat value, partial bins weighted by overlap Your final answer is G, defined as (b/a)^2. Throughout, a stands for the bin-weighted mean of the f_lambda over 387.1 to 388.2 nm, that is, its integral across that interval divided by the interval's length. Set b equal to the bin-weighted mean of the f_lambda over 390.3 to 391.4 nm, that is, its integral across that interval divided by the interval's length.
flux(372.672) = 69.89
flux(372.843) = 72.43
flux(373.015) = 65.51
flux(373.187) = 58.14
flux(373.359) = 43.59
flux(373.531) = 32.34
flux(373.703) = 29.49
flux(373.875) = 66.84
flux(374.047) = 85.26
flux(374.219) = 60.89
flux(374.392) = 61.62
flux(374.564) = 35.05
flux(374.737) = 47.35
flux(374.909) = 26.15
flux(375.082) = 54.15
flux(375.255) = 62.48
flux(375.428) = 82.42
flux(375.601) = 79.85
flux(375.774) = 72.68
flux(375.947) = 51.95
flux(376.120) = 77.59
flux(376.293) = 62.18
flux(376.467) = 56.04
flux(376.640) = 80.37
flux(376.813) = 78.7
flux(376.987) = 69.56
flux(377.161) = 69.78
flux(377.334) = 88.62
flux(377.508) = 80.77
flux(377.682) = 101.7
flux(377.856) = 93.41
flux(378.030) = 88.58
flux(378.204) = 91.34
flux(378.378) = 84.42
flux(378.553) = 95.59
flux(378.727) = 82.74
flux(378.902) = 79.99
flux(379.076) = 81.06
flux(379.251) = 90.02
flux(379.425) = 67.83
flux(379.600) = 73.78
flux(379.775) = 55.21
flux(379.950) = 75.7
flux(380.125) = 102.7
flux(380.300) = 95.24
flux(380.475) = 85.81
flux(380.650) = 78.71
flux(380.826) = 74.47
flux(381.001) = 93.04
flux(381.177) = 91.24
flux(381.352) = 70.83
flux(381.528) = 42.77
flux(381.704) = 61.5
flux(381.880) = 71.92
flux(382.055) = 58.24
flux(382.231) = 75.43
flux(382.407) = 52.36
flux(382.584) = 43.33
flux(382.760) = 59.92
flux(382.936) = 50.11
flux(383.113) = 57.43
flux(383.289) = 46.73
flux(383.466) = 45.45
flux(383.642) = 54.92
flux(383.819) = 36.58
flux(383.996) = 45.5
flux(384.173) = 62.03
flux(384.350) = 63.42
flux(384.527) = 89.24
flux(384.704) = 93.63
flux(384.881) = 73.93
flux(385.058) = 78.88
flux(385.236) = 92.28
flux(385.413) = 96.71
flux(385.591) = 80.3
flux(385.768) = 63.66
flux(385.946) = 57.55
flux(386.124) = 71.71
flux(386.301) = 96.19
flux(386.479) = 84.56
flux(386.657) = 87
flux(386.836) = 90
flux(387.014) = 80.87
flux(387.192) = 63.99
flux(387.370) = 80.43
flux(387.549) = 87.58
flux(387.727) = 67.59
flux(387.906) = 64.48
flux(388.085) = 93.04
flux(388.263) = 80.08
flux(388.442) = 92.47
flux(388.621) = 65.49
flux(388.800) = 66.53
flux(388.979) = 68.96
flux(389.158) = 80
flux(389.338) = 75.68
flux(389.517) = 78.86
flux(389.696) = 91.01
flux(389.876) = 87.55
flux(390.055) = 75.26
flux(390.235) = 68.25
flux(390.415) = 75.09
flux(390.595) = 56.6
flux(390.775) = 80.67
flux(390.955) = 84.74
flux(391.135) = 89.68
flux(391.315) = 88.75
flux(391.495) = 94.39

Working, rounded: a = 76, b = 79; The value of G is 1.1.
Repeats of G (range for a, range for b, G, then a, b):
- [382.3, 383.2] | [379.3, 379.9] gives 1.6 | 53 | 68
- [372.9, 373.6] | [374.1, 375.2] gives 0.9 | 51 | 49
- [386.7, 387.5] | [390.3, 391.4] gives 1.0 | 80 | 79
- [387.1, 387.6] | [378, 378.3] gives 1.4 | 77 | 90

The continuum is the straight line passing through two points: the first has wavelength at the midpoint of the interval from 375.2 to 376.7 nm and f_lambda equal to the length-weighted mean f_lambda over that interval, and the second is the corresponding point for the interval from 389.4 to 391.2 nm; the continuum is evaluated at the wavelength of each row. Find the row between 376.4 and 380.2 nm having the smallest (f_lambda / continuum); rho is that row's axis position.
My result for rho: 379.775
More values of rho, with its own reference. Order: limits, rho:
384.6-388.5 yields 385.946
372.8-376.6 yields 374.909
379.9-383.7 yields 381.528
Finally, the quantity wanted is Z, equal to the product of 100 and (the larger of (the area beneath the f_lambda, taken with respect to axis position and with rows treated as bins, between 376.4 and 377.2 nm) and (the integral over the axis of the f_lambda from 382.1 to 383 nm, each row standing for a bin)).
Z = 5707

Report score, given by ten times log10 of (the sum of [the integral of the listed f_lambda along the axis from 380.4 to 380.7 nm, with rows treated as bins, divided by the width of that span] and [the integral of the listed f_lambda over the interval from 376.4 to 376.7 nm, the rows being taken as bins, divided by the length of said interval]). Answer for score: 21.8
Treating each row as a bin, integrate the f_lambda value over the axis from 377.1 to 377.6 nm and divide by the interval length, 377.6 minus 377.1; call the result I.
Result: 81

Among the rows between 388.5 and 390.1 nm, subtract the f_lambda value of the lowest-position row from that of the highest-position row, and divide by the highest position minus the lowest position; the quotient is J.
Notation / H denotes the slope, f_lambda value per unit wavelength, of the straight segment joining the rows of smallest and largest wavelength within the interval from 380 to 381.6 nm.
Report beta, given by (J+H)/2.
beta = -18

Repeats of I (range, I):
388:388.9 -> 79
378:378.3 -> 90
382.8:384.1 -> 49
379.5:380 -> 68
